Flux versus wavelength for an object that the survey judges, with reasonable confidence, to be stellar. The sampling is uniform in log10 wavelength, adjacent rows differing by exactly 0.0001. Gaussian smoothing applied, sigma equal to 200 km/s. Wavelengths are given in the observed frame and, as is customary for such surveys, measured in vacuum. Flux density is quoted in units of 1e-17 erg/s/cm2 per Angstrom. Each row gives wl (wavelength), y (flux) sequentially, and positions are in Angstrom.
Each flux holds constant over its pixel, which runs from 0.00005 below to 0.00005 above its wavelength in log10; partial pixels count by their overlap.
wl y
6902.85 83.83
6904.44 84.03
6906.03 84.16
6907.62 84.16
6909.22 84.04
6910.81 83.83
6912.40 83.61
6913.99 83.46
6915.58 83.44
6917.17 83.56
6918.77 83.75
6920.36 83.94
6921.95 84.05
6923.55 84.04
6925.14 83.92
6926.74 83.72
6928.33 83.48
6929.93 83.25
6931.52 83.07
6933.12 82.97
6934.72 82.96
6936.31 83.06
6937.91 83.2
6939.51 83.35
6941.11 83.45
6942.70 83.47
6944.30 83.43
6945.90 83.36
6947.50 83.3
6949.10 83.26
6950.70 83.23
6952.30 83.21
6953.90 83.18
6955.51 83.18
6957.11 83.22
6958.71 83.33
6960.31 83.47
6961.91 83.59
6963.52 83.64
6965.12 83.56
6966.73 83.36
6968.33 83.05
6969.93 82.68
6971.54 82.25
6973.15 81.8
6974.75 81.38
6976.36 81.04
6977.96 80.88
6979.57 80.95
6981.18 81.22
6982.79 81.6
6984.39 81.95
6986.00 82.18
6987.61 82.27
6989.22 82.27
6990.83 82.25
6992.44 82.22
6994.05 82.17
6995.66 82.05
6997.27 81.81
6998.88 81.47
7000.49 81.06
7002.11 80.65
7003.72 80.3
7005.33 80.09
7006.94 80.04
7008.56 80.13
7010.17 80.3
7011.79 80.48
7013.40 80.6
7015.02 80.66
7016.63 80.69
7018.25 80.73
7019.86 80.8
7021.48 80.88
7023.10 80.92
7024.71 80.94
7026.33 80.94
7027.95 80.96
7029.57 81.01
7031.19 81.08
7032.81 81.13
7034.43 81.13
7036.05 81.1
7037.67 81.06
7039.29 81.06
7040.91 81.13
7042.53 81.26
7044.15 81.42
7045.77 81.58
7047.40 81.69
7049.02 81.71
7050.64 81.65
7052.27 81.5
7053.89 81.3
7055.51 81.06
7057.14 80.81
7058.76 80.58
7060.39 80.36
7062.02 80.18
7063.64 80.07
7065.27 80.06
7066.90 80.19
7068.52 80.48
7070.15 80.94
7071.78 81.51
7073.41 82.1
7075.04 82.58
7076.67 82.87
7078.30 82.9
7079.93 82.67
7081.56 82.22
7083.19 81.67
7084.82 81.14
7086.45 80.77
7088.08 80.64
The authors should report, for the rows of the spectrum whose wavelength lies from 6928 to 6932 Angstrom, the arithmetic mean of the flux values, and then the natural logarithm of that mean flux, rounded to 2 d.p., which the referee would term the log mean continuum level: 4.42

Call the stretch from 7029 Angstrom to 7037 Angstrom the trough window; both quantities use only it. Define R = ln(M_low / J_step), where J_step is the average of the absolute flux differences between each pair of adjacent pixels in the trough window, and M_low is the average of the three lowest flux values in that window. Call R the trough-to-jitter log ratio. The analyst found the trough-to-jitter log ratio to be 7.7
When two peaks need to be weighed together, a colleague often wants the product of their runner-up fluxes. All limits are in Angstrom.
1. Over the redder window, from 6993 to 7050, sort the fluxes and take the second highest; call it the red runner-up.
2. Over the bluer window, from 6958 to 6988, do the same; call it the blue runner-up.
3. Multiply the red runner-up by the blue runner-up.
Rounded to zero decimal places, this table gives 6859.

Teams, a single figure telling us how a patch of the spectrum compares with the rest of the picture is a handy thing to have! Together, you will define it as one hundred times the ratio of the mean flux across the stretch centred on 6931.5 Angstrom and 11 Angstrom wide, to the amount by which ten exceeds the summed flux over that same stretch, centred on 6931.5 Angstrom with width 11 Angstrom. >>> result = -15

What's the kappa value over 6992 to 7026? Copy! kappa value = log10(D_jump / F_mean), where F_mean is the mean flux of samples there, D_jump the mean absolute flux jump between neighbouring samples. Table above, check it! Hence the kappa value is -2.72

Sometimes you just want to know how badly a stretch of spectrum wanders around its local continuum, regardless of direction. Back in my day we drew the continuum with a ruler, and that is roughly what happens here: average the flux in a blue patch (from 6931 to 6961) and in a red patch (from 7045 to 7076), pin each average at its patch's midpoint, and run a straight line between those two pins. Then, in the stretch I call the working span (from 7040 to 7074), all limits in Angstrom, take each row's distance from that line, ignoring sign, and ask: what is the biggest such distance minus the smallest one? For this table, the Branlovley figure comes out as 1.2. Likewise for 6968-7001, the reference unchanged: 1.6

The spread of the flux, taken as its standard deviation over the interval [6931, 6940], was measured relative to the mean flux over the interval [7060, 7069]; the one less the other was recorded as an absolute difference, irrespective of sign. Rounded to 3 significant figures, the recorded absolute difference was 80.1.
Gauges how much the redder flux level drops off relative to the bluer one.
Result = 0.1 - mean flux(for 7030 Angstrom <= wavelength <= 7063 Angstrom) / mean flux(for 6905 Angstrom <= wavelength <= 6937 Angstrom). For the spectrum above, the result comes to -0.870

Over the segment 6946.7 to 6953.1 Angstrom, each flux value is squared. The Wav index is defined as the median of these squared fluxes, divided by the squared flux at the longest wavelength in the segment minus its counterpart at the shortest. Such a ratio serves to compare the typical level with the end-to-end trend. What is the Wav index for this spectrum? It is -462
